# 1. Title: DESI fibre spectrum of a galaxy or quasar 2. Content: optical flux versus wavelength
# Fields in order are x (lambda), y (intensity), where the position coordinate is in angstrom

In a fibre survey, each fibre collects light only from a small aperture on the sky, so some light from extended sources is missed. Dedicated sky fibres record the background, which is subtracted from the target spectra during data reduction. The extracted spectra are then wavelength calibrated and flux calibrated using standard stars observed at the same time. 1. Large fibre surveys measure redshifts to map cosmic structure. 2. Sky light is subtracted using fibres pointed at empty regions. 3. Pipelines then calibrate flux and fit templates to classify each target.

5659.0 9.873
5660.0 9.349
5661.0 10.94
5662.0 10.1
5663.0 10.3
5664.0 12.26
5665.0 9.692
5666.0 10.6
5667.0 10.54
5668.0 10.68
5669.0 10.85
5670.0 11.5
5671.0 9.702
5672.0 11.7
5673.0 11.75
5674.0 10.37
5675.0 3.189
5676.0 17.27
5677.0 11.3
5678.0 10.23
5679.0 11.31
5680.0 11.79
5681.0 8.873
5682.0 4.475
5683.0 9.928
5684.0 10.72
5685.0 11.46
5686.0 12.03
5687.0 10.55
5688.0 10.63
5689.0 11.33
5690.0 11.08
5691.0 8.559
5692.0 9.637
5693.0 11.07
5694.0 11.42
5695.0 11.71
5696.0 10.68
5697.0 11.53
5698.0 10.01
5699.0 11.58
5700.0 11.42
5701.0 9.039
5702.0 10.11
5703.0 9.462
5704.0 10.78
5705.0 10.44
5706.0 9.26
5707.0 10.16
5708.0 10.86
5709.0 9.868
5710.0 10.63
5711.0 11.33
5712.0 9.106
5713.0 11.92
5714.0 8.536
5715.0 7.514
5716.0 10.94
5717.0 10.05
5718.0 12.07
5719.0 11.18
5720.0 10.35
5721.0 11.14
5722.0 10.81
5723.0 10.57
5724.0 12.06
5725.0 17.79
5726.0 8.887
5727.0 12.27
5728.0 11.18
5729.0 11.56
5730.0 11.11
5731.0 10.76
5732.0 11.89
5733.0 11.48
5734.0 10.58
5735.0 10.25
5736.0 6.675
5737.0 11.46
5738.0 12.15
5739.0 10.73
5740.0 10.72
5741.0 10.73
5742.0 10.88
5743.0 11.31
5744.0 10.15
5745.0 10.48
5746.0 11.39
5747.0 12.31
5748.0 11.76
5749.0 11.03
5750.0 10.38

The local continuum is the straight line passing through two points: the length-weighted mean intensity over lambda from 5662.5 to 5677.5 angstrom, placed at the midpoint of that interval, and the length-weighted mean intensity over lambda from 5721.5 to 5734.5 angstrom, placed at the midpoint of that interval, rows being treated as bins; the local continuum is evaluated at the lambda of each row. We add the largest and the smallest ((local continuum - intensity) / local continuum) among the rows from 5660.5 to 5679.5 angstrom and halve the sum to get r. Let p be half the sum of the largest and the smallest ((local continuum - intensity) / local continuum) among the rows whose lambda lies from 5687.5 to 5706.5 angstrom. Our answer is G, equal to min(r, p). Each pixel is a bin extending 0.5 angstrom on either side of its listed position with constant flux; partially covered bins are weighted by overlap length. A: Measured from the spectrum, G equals 0.06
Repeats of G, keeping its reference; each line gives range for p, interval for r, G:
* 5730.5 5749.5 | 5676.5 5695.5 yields 0.20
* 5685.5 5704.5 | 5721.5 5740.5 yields -0.05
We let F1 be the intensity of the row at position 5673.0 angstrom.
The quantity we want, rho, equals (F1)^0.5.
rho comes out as 3.43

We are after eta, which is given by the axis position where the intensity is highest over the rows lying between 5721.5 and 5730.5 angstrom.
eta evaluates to 5725.0 angstrom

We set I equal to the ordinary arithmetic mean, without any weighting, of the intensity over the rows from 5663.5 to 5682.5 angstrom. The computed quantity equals 10.43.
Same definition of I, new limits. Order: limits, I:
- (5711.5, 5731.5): 10.99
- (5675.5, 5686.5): 10.85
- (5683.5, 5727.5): 10.74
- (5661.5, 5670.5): 10.72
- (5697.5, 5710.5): 10.28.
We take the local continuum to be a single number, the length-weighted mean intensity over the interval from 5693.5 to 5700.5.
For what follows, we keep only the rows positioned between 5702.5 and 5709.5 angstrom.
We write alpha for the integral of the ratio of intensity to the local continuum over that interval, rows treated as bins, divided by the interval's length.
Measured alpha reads 0.90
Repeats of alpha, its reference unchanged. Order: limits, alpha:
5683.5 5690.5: 0.99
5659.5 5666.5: 0.93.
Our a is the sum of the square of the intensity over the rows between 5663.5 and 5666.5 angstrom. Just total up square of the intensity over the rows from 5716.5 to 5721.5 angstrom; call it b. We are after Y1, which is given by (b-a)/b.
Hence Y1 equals 0.4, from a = 357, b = 603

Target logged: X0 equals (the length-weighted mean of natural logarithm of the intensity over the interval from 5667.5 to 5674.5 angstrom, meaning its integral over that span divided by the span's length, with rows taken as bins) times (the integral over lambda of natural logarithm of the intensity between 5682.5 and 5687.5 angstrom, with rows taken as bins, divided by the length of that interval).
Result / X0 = 5.7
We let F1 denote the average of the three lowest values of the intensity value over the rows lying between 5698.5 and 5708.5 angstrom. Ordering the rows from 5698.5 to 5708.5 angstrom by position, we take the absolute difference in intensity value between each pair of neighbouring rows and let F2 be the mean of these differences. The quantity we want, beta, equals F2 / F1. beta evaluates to 0.104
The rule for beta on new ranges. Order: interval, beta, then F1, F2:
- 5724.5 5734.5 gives 0.187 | 10.1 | 1.89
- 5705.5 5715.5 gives 0.179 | 8.4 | 1.50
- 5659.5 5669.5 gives 0.097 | 9.7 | 0.94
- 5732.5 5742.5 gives 0.144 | 9.2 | 1.32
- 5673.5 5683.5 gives 0.859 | 5.5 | 4.74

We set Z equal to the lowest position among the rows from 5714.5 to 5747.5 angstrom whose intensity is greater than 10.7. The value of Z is 5716.0 angstrom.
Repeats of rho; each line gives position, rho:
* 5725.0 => 4.22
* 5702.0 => 3.18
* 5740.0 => 3.27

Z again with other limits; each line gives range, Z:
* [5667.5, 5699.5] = 5669.0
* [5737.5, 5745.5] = 5738.0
